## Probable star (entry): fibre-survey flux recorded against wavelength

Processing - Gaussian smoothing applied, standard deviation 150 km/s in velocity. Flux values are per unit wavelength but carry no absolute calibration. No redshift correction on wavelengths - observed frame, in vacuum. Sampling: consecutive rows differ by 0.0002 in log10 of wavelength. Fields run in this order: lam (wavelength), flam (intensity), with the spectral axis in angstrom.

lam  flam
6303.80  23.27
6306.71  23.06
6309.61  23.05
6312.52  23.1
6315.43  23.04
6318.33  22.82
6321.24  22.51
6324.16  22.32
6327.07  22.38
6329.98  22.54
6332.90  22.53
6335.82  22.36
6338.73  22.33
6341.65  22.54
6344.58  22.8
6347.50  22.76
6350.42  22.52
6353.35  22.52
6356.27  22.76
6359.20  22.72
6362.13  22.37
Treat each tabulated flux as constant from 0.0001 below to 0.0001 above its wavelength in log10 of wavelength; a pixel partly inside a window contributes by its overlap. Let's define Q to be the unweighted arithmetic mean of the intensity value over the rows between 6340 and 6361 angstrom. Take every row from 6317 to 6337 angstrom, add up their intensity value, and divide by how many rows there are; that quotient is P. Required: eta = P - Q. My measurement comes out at -0.2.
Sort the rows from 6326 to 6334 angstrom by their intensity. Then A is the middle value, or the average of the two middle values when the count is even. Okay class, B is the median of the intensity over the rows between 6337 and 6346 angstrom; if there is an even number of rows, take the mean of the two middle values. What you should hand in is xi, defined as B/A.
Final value 1.00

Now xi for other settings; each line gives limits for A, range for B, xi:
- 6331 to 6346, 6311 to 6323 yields 1.02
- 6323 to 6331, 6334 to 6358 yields 1.01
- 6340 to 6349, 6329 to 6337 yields 0.99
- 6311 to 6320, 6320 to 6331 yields 0.97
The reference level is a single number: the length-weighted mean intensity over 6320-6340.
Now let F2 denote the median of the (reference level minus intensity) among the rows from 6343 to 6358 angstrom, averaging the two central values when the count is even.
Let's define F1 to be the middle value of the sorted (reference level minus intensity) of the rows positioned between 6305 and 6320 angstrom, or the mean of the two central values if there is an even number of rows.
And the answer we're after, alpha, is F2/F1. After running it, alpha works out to 0.5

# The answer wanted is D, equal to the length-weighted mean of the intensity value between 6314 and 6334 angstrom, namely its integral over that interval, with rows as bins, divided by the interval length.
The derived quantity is 22.60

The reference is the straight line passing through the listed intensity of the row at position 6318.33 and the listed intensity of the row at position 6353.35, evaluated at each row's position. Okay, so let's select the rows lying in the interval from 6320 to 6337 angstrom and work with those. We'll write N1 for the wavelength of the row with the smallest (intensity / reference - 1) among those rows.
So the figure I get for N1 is 6324.16 angstrom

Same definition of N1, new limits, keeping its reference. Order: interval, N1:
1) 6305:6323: 6321.24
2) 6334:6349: 6338.73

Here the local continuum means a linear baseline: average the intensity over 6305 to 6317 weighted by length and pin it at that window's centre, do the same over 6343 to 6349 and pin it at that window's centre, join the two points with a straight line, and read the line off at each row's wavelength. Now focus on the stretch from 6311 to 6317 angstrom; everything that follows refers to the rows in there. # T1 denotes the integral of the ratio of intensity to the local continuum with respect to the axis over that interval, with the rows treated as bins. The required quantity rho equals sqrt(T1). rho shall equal 2.451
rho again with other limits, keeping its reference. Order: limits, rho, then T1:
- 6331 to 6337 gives 2.426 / 5.88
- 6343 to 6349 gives 2.449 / 6.00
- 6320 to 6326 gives 2.419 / 5.85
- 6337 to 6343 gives 2.430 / 5.91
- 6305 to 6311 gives 2.448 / 5.99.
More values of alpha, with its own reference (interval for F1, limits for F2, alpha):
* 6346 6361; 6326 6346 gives 0.4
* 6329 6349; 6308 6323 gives 5.3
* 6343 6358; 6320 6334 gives 0.3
